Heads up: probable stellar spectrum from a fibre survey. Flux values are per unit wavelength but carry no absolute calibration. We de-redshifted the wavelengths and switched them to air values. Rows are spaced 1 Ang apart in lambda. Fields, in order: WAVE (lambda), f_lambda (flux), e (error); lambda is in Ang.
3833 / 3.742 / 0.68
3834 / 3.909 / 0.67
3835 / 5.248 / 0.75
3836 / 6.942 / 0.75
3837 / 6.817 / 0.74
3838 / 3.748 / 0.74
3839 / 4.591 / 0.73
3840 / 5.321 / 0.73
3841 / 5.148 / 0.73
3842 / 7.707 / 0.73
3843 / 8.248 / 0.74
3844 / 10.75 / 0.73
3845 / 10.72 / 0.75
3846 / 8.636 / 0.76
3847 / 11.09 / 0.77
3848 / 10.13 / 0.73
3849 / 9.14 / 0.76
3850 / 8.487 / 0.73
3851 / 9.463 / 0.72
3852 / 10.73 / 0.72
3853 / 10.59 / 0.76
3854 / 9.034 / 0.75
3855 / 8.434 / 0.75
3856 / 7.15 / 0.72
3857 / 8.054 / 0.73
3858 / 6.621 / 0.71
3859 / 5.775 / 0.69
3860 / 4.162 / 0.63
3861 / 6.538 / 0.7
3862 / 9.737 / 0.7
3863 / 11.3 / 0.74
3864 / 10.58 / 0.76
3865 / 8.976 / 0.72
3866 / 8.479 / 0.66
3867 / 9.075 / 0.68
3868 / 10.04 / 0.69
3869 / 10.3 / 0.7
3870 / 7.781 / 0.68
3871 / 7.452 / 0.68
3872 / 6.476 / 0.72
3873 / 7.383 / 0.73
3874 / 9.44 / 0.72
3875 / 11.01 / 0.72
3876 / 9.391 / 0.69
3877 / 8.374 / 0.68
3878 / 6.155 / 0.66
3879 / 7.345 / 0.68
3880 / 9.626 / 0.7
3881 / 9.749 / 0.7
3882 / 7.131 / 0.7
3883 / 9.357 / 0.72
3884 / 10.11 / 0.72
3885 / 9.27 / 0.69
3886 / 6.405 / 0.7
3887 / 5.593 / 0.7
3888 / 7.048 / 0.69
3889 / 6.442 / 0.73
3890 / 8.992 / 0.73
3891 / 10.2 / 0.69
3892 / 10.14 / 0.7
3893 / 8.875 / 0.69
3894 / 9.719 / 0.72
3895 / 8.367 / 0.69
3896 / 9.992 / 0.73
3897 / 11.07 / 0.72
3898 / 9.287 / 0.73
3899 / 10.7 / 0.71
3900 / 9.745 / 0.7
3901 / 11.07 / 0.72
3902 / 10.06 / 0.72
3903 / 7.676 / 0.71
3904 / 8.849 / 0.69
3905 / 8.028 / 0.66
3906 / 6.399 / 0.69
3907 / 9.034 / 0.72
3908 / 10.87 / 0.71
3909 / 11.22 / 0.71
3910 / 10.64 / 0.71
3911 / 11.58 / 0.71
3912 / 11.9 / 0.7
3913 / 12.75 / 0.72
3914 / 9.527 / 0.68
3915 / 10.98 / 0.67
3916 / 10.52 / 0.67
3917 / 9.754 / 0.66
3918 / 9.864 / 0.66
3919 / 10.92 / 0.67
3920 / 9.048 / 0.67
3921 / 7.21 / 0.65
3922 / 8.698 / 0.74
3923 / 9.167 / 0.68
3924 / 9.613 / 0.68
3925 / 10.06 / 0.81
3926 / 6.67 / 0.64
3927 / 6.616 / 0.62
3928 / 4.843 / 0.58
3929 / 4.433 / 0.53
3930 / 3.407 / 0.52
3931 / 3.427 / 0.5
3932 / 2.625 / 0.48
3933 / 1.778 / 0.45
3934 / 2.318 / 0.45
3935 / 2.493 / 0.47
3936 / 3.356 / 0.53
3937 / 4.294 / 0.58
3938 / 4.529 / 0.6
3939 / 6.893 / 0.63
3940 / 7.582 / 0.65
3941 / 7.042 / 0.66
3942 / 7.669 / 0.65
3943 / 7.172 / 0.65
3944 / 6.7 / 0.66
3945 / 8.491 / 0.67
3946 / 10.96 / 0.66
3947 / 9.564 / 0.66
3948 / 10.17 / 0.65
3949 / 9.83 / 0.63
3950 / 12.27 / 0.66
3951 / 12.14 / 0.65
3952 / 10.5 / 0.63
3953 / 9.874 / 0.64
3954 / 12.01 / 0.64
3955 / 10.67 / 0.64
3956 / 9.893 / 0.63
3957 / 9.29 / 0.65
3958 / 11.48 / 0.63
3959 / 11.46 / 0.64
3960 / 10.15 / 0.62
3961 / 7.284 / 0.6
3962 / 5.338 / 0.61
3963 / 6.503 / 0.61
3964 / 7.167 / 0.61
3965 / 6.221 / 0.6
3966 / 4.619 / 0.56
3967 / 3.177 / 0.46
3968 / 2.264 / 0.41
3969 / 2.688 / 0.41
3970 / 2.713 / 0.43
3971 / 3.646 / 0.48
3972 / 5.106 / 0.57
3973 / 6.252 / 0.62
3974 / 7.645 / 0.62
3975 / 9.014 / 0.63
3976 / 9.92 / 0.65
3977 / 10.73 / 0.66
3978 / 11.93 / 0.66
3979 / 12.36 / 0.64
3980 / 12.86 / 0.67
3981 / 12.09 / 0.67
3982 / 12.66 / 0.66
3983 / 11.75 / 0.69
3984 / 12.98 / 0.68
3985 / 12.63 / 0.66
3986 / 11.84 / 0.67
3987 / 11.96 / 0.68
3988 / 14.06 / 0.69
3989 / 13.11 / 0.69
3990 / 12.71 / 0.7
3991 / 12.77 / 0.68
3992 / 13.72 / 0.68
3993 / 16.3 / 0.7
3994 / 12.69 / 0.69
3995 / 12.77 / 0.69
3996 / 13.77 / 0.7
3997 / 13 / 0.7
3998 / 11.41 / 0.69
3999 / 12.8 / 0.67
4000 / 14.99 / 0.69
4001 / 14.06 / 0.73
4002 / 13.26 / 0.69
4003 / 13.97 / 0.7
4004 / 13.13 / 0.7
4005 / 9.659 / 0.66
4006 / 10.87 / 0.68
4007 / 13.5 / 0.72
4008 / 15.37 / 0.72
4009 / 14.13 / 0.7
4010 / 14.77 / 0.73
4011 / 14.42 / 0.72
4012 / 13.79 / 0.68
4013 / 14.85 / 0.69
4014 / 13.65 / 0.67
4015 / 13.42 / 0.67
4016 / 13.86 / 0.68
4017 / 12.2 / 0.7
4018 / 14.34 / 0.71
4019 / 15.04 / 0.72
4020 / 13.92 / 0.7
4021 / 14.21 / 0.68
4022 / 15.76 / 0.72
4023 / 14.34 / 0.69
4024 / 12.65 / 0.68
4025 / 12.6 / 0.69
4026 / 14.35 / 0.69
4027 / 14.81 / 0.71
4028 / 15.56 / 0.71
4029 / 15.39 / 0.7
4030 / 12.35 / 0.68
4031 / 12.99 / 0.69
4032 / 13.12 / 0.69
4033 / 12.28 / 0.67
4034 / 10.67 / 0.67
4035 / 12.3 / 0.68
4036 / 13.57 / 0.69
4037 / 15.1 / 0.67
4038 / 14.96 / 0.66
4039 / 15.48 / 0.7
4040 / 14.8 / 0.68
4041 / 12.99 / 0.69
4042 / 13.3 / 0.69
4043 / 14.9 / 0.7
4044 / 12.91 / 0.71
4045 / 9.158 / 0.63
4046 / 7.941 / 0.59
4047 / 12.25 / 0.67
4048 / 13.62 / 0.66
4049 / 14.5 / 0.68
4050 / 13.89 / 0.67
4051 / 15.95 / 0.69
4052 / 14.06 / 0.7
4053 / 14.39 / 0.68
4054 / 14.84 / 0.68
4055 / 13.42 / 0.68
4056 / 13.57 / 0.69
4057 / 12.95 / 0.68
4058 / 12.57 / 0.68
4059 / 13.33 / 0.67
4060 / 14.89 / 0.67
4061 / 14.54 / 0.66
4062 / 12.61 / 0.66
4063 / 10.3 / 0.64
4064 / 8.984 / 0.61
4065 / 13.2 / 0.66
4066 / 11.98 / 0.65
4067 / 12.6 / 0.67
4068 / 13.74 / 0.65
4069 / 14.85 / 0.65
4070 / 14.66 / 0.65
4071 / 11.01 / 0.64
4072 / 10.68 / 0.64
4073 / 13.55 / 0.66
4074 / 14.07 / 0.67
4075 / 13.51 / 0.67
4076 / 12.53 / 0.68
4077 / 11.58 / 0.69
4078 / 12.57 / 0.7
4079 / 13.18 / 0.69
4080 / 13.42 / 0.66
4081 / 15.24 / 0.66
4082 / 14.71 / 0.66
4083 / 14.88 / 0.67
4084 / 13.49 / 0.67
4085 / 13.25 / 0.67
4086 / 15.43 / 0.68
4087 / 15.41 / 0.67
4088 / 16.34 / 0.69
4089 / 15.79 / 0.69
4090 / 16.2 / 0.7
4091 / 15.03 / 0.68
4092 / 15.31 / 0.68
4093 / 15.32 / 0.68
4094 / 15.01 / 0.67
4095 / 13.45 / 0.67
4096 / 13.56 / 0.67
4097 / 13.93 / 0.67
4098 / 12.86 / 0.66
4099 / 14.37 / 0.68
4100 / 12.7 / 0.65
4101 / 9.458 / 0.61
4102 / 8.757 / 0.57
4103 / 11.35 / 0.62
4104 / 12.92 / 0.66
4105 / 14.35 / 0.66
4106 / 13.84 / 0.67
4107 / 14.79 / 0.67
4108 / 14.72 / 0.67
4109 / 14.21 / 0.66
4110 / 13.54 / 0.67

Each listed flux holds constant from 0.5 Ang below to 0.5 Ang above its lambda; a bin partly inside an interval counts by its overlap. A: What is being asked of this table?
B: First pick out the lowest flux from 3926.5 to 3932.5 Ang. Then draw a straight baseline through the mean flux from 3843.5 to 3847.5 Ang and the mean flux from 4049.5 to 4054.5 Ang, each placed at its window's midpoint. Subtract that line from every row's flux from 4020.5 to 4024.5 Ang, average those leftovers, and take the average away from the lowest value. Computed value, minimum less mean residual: 2.4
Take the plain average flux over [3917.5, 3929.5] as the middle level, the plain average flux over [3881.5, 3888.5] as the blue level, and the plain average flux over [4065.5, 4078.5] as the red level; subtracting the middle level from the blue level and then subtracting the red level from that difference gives -13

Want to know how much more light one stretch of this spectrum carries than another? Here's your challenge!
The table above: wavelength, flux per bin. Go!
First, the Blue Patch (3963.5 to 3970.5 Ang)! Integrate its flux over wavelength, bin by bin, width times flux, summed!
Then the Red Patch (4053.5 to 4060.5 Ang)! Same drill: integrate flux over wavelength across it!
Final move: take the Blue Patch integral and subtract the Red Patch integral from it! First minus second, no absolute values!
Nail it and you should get -67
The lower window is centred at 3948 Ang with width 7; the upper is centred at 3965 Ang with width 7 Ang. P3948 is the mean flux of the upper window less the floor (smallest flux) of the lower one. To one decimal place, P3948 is -3.4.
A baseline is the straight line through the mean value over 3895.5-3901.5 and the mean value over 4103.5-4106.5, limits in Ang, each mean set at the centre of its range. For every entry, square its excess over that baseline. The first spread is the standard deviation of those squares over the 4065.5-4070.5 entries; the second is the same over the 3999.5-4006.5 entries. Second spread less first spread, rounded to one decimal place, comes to 1.6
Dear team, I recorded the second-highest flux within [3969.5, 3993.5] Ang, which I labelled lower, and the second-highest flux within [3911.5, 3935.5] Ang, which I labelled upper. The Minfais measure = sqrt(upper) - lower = -10.6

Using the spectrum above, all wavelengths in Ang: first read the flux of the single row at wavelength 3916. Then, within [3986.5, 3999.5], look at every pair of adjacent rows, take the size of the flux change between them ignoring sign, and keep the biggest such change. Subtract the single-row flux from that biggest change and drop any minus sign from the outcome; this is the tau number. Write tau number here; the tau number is 6.9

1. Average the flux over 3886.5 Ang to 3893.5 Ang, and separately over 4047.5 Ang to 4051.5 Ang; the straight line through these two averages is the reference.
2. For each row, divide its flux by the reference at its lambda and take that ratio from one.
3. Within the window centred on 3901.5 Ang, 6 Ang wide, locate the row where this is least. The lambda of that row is 3901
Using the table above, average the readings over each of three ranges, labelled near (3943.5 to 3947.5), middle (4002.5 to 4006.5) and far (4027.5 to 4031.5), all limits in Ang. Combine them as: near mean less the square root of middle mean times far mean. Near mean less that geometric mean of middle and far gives -4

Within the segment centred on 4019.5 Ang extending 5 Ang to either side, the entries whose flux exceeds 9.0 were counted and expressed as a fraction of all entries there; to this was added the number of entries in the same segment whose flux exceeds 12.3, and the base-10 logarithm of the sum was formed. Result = 1.0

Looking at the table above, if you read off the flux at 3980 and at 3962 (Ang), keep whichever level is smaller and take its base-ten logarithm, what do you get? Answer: 0.73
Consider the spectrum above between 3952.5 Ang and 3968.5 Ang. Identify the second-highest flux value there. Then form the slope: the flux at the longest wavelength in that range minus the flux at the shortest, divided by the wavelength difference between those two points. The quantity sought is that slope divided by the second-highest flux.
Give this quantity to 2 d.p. -0.04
